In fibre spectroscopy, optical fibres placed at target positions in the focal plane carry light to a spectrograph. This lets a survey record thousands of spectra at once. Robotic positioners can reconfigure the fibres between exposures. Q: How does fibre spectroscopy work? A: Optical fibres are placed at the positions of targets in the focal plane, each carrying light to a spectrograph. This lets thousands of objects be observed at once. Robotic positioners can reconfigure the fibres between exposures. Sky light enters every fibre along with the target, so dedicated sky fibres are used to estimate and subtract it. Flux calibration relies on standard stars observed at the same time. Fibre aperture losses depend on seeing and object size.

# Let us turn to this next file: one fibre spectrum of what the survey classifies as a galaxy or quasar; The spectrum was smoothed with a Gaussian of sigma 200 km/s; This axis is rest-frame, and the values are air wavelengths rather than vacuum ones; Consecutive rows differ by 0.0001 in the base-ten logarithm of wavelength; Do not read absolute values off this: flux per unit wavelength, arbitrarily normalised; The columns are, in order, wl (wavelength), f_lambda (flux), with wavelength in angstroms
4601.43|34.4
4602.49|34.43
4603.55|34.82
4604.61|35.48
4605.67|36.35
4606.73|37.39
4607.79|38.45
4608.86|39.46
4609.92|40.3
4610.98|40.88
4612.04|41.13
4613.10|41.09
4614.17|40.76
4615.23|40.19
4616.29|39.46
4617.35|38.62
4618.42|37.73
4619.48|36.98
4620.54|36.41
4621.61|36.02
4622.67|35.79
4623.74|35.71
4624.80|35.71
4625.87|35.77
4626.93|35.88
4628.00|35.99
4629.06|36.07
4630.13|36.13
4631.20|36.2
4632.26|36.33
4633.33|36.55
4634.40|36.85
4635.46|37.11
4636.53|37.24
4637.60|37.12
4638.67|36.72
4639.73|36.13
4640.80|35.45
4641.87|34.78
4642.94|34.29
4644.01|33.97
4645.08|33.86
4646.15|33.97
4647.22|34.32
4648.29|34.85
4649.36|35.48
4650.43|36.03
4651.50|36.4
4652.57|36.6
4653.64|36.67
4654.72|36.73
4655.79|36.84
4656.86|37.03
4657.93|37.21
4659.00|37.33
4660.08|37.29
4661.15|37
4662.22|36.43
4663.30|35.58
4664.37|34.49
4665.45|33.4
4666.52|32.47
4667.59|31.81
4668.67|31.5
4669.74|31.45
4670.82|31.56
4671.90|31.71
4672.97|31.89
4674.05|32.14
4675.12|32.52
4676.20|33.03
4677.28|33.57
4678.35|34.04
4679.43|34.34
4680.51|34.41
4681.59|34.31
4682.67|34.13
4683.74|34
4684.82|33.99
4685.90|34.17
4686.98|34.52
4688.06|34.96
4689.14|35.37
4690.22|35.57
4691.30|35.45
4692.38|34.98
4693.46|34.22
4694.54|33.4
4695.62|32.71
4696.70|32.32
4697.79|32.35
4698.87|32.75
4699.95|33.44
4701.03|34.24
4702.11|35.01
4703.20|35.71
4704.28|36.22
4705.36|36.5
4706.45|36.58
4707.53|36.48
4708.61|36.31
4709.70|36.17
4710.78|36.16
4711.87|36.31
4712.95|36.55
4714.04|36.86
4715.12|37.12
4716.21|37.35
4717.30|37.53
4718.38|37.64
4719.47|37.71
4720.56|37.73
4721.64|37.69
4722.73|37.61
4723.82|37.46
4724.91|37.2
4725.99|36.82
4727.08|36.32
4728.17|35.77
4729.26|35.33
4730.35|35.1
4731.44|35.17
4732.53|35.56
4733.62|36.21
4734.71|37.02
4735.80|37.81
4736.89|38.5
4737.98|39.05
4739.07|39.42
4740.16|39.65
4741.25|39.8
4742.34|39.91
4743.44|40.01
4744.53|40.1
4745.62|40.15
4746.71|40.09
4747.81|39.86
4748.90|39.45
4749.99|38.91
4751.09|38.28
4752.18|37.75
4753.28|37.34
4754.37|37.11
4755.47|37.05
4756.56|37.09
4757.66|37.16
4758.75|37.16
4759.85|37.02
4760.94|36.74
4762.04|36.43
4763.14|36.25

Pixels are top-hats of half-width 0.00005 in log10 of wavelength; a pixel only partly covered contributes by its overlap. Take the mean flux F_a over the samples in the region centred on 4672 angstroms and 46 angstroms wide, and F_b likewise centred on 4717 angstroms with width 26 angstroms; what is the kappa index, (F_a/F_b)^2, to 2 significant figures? 0.88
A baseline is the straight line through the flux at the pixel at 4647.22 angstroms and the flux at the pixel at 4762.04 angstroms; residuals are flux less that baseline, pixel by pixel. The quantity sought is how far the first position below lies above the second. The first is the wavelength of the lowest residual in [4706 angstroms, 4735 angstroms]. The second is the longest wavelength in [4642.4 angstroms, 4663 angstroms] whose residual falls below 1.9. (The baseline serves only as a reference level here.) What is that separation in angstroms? 68.1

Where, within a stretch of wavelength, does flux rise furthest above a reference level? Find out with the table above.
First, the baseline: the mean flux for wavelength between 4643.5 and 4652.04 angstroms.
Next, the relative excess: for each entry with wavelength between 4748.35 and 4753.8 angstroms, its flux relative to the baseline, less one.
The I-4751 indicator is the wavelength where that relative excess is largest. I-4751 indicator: 4748.90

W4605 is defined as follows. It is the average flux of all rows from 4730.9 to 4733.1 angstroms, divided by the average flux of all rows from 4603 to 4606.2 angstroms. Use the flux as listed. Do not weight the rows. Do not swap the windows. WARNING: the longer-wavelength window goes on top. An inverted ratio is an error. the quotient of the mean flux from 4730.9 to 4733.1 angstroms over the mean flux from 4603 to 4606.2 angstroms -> 0.99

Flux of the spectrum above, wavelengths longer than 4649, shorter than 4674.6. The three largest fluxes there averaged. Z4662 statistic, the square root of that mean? 6.11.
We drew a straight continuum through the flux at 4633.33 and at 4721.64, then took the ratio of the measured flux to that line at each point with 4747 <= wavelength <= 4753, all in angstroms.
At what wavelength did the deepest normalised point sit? 4752.18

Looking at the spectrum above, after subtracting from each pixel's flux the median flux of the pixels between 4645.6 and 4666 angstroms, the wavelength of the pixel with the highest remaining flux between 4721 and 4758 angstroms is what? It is 4745.62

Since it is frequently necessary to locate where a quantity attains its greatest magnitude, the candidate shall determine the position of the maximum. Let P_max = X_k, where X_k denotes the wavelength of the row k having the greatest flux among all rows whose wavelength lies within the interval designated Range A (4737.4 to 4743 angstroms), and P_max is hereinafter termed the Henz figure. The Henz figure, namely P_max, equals 4742.34 angstroms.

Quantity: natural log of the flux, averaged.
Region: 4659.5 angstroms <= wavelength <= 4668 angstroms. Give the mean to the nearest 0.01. 3.55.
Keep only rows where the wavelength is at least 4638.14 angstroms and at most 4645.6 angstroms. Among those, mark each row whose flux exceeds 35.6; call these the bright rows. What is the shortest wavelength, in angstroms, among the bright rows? 4638.67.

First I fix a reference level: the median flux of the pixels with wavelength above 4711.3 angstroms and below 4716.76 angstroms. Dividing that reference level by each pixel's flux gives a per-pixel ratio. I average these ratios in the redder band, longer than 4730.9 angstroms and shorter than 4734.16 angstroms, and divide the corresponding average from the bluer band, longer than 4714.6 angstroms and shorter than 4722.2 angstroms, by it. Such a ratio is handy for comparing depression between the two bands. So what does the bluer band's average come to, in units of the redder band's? 0.95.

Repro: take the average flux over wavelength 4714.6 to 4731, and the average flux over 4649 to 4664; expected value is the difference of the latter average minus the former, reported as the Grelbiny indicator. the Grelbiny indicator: -0.3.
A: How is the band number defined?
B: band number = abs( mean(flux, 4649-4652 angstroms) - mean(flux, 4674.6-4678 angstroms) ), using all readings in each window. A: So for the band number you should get 2.9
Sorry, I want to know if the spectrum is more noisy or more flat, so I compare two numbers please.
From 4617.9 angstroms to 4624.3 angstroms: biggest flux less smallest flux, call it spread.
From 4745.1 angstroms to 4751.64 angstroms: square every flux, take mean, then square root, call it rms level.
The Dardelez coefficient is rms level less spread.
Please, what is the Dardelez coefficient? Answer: 37.4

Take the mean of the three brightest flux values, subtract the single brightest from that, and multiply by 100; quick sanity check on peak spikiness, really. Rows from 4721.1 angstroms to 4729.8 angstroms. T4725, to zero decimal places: -10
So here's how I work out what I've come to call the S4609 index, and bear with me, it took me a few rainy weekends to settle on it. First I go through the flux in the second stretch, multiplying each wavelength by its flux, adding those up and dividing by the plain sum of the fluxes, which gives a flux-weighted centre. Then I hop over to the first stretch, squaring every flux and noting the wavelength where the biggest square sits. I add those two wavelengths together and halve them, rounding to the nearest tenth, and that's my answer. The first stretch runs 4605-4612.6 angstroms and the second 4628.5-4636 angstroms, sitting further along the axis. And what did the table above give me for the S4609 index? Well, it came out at 4622.2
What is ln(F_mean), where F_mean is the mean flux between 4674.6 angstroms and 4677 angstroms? 3.49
